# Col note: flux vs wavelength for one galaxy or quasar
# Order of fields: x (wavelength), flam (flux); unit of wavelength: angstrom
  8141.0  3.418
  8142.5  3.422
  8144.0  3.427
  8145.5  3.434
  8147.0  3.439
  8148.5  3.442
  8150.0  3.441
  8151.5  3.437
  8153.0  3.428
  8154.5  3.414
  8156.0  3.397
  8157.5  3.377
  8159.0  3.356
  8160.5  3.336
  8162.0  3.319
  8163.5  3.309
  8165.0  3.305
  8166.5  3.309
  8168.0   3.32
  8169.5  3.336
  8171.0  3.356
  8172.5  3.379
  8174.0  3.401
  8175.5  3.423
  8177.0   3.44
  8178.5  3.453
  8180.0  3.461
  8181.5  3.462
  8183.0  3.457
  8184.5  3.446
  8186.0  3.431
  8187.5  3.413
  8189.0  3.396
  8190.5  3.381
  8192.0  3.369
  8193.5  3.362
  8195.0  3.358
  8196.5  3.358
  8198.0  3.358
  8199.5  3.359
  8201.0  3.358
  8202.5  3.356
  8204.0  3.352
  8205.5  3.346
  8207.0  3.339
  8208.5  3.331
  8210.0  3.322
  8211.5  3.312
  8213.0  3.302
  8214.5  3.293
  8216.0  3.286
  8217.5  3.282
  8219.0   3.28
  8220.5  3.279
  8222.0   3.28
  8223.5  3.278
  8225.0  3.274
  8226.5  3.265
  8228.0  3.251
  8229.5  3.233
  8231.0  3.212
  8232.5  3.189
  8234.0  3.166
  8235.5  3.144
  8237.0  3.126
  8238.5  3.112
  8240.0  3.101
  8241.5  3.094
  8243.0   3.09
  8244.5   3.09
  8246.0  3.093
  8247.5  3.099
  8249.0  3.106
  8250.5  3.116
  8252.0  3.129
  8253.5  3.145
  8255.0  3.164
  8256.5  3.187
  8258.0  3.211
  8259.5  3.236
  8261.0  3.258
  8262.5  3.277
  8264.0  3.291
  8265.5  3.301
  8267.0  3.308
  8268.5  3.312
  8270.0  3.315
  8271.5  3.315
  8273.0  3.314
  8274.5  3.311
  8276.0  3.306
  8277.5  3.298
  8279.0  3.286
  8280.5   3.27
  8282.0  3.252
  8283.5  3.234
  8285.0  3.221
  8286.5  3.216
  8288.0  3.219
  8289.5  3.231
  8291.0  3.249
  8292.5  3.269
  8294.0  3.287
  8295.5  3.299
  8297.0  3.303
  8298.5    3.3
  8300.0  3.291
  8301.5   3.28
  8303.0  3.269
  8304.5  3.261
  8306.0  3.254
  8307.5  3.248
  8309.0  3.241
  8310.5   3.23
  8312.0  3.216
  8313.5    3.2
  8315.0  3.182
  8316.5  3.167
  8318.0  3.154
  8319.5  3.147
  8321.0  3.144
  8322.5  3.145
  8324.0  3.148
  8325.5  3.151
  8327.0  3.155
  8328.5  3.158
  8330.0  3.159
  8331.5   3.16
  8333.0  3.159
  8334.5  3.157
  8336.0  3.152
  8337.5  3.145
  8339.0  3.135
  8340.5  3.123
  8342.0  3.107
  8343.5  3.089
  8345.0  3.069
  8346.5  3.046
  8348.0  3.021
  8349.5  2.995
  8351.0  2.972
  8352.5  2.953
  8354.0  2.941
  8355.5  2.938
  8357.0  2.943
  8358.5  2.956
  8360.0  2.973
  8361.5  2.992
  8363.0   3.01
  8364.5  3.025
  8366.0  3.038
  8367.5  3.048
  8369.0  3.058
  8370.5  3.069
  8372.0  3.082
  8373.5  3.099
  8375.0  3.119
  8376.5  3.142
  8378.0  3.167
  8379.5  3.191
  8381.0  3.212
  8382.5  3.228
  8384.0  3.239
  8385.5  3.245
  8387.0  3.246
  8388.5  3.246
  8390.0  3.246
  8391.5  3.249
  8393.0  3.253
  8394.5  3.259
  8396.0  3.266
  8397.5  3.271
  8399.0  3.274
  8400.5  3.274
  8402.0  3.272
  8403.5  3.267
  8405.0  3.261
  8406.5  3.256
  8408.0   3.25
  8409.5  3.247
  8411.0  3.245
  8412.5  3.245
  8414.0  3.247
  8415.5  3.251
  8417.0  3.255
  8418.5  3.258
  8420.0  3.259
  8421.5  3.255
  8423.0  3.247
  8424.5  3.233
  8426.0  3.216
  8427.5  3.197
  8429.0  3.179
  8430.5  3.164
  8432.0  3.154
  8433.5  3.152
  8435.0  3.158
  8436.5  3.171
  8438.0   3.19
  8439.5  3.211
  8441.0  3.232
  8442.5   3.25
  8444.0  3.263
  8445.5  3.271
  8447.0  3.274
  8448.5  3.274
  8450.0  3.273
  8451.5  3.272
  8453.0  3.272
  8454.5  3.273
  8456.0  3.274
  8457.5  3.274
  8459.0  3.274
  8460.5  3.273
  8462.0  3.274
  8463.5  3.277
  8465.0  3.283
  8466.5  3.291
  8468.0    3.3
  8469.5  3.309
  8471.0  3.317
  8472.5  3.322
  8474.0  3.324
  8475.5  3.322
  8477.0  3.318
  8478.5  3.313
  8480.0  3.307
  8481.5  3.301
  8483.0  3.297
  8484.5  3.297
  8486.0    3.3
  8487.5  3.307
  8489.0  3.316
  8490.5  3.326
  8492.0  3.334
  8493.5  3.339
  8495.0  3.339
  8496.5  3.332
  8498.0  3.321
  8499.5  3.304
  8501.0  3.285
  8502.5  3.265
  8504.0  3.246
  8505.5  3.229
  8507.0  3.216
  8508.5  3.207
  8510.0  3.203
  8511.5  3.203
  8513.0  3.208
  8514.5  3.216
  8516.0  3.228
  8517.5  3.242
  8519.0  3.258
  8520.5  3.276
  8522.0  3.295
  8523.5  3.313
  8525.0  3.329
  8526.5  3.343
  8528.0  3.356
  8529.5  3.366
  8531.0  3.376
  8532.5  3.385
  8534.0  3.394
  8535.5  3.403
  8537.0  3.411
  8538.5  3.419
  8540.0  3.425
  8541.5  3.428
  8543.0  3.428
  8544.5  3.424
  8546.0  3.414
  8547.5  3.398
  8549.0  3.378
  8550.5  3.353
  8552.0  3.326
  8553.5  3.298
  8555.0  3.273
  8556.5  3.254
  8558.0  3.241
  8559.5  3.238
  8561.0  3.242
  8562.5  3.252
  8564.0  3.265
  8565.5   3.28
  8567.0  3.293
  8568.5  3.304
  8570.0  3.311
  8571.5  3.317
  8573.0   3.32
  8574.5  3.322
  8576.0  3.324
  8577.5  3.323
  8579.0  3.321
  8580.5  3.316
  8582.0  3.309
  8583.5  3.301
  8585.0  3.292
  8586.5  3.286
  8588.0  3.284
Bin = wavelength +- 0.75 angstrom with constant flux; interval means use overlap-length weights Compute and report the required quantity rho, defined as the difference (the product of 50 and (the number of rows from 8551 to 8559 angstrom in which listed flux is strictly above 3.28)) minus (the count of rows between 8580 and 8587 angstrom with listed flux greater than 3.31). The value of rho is 99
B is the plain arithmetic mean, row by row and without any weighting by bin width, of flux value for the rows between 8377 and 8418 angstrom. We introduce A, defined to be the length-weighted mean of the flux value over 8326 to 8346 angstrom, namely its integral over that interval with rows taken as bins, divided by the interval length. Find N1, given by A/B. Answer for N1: 0.97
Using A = 3.14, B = 3.25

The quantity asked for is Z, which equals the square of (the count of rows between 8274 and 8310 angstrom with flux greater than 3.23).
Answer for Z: 441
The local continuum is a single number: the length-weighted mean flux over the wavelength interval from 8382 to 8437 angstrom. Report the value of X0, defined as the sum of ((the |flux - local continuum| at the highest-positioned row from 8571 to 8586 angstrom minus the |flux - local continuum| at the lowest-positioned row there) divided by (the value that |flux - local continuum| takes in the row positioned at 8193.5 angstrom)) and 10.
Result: 9.8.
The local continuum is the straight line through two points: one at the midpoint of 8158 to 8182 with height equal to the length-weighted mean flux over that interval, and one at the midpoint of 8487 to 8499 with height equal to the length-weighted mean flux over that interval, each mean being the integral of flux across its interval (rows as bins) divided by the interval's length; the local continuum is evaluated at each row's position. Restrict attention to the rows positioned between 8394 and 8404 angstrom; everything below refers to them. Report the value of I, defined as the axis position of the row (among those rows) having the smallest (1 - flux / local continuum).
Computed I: 8400.5 angstrom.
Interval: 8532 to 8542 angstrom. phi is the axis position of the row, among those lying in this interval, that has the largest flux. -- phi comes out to 8541.5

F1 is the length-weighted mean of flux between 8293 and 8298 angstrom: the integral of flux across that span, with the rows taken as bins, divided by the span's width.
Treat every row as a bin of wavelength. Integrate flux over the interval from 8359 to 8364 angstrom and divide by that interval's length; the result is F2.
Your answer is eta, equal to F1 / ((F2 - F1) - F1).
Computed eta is -0.92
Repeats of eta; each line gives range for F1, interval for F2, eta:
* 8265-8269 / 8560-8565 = -0.98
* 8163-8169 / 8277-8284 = -0.99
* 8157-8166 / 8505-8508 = -0.97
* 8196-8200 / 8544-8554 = -1.00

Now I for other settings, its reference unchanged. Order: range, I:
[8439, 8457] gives 8456.0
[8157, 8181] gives 8180.0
